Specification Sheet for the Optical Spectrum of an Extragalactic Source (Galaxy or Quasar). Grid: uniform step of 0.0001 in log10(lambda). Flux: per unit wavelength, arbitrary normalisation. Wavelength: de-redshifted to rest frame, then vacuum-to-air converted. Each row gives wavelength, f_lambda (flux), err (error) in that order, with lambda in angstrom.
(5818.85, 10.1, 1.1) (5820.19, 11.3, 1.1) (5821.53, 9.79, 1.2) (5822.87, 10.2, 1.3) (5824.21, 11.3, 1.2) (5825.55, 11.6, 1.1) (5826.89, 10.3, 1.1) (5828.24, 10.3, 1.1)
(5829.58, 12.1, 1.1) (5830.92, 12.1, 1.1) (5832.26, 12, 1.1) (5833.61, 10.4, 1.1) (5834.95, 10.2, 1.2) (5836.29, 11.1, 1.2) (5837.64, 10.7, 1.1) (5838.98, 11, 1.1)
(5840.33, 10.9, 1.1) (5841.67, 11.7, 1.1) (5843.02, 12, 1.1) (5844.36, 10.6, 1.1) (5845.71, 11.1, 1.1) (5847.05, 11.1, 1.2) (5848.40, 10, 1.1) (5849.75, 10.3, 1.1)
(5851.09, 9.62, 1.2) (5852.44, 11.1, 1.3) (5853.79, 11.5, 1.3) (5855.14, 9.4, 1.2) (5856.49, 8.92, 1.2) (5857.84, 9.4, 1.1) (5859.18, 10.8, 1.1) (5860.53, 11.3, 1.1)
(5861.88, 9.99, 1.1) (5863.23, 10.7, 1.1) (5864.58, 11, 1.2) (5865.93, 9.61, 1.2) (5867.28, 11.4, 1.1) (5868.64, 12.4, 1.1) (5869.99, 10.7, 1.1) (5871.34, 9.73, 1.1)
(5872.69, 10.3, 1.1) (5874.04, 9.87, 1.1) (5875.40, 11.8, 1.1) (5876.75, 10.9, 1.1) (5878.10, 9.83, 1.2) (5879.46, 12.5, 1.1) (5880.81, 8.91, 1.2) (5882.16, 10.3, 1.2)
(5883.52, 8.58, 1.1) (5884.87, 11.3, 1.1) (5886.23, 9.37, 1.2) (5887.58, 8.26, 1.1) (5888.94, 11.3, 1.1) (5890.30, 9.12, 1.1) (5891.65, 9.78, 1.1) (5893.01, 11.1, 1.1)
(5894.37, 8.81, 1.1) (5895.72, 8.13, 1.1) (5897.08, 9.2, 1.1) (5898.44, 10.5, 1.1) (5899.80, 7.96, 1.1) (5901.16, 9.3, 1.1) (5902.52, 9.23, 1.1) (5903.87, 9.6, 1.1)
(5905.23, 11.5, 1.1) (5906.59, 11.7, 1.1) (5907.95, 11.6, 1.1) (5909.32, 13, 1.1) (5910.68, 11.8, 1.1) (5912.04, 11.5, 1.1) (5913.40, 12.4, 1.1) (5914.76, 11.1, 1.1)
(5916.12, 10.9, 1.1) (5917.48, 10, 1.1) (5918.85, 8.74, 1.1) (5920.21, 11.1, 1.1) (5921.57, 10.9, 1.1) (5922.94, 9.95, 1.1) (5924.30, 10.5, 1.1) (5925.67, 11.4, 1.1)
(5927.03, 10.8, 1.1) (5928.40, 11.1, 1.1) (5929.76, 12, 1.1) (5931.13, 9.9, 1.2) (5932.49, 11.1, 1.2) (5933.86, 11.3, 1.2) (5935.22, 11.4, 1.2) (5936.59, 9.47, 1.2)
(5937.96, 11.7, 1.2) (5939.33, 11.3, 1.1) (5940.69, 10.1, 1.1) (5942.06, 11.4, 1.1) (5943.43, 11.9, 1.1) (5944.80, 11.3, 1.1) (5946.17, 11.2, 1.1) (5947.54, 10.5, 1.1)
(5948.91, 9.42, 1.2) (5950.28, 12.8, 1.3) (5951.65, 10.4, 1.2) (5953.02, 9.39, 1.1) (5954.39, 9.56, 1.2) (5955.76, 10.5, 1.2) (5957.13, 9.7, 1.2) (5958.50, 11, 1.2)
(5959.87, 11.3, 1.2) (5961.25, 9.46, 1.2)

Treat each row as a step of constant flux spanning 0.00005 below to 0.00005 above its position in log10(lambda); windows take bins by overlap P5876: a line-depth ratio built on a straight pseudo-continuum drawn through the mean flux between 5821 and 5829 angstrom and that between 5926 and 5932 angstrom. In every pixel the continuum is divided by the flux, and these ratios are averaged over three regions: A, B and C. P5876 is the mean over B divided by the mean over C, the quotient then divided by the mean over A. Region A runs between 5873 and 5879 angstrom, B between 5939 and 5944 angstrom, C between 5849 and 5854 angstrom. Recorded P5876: 0.96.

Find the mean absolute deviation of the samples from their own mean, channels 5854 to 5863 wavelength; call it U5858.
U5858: 0.73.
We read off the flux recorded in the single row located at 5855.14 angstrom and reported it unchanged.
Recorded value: 9.4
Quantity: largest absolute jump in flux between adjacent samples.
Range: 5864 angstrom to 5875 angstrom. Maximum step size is 1.8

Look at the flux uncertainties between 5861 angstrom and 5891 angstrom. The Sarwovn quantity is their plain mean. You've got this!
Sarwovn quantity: 1.13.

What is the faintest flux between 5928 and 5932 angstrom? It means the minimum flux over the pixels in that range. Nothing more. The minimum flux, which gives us 9.9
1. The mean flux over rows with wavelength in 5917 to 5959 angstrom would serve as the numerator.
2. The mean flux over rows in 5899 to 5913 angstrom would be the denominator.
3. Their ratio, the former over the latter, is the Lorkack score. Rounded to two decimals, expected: 1.00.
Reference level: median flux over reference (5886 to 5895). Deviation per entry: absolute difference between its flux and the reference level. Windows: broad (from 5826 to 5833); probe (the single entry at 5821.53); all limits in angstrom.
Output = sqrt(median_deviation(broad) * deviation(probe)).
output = 1.1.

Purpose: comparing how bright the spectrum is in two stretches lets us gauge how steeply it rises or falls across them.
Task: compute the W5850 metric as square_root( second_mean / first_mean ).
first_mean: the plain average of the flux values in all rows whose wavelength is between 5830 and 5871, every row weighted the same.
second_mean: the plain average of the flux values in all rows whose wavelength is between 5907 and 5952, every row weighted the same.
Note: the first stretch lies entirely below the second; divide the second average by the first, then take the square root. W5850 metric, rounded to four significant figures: 1.012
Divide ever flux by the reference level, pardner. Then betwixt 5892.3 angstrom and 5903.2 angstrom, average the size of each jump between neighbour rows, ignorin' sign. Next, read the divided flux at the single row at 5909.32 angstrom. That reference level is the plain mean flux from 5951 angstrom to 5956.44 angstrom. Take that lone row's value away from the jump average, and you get -1.17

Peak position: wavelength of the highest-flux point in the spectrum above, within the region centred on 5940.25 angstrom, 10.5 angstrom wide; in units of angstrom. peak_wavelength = 5943.43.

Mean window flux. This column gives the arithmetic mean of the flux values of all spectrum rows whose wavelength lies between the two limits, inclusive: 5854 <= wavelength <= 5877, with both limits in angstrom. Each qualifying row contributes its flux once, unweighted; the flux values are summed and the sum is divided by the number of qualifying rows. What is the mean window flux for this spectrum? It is 10.5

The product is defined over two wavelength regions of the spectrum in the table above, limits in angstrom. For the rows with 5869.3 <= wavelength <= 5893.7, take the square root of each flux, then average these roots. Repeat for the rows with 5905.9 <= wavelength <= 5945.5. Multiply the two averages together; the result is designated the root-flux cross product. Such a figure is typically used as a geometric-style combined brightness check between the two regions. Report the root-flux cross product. 10.6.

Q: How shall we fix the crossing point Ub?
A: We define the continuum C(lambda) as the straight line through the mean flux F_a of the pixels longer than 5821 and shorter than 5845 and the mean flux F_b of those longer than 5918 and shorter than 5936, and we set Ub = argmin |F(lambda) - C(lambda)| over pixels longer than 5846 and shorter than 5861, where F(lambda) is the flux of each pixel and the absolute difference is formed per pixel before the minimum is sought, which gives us 5847.05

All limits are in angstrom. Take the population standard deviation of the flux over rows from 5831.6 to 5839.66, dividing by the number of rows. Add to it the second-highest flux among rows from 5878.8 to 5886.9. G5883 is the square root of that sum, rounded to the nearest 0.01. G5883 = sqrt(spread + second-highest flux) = 3.45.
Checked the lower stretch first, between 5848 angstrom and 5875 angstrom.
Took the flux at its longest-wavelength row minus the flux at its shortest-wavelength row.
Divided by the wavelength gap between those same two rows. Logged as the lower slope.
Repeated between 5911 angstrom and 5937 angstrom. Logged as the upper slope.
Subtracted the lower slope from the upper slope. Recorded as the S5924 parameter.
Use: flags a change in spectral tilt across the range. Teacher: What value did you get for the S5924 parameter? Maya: -0.078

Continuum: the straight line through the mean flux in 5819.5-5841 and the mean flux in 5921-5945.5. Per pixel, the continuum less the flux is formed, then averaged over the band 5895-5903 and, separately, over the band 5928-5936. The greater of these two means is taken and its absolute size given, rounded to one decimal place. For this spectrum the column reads 1.9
